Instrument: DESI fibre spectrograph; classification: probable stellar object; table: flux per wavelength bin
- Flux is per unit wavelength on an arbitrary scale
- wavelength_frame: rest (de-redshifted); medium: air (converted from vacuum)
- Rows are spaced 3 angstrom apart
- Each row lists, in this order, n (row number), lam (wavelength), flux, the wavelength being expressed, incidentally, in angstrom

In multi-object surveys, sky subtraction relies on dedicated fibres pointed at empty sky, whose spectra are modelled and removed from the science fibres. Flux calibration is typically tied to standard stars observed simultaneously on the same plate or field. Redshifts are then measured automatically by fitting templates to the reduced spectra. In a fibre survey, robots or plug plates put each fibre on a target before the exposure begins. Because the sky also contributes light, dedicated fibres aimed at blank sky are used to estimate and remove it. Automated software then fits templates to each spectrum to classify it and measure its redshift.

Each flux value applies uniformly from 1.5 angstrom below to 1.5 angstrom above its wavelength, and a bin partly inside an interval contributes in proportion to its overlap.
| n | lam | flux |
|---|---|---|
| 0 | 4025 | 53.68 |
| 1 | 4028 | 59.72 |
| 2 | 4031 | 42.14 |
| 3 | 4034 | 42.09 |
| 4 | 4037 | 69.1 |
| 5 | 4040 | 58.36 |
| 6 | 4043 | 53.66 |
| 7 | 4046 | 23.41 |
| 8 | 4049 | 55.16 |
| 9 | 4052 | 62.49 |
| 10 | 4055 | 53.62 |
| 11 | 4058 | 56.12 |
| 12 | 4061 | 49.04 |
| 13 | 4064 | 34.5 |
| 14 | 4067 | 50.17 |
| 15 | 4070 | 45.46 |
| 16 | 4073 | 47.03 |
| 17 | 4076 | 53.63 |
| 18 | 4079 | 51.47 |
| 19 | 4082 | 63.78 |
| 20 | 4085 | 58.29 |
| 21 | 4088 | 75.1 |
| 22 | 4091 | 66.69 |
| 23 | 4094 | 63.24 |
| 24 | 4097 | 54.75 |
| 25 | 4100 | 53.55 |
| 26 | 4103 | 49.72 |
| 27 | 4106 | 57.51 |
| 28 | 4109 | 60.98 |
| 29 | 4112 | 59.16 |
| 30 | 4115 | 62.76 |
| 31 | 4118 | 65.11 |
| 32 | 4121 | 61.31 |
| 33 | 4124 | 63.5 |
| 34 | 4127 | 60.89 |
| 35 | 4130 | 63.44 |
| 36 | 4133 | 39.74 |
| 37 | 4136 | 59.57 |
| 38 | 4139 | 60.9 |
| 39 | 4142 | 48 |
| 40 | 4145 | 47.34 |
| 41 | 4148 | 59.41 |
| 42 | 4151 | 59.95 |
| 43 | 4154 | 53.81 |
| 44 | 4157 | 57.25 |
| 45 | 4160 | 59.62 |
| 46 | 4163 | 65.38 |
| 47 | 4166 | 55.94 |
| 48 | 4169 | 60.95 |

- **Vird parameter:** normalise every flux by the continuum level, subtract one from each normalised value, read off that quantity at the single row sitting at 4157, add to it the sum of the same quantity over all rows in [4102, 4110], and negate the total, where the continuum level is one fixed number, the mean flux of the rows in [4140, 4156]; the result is -0.2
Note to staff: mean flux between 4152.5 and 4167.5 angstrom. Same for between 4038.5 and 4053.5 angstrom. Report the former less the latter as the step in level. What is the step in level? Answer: 7.8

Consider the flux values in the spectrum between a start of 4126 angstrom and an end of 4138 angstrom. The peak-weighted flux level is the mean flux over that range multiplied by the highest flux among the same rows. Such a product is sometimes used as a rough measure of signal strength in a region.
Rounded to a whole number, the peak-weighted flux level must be 3547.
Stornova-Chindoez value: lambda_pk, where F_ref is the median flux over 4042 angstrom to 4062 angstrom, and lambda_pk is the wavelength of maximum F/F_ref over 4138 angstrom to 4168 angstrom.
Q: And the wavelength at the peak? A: 4163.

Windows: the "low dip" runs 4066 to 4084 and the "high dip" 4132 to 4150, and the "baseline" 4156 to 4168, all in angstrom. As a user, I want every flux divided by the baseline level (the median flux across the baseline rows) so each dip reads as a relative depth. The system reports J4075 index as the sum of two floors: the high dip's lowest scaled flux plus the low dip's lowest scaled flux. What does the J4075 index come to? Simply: 1.5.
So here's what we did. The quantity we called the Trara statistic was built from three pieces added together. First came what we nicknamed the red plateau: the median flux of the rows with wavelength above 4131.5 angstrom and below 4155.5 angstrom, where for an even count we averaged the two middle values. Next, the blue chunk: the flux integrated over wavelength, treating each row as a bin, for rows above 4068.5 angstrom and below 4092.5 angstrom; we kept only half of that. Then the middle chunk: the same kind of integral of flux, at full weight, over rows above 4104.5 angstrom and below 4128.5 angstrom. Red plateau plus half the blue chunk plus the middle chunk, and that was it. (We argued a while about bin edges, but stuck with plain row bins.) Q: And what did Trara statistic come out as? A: 2222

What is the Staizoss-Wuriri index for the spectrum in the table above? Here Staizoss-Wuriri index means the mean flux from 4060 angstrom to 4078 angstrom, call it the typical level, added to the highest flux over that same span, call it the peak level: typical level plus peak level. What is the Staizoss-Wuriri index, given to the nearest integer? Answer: 100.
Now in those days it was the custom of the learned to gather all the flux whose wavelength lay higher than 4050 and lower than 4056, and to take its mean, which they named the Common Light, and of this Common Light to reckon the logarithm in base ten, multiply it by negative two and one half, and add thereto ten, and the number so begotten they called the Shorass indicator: 5.59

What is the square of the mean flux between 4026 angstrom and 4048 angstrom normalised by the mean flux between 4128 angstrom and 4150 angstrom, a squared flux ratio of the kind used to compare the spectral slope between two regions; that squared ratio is 0.85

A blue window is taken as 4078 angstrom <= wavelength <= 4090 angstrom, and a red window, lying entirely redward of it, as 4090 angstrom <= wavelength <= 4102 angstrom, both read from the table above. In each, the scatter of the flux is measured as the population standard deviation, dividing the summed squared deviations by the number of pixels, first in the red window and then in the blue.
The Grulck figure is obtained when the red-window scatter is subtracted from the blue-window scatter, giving 3.1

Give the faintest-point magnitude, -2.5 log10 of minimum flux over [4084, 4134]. -4.0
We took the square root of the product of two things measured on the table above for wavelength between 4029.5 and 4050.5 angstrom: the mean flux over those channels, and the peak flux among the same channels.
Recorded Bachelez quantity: 58.3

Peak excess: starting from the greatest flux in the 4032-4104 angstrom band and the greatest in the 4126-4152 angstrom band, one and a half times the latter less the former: 20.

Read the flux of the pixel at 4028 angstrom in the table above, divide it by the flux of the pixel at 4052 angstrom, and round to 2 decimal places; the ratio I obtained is 0.96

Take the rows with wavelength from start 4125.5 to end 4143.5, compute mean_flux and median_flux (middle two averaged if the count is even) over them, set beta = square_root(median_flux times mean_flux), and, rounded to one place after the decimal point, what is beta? 57.8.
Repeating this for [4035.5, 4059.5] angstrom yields 54.8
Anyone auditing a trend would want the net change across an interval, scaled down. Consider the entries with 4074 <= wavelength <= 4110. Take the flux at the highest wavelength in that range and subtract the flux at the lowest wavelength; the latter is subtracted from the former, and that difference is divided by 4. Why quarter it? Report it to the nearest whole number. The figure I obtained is 2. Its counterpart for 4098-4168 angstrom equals 1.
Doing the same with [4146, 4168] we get -1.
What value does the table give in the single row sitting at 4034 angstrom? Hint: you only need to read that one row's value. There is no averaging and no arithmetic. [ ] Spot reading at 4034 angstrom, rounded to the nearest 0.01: 42.09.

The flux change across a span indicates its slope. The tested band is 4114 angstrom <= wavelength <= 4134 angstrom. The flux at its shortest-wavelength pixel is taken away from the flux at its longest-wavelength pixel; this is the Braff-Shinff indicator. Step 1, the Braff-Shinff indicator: -23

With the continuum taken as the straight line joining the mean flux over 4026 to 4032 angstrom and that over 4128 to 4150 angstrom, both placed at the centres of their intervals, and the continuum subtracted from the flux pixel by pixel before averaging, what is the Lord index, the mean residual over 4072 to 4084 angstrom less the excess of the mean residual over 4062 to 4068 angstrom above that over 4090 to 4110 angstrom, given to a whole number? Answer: 16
